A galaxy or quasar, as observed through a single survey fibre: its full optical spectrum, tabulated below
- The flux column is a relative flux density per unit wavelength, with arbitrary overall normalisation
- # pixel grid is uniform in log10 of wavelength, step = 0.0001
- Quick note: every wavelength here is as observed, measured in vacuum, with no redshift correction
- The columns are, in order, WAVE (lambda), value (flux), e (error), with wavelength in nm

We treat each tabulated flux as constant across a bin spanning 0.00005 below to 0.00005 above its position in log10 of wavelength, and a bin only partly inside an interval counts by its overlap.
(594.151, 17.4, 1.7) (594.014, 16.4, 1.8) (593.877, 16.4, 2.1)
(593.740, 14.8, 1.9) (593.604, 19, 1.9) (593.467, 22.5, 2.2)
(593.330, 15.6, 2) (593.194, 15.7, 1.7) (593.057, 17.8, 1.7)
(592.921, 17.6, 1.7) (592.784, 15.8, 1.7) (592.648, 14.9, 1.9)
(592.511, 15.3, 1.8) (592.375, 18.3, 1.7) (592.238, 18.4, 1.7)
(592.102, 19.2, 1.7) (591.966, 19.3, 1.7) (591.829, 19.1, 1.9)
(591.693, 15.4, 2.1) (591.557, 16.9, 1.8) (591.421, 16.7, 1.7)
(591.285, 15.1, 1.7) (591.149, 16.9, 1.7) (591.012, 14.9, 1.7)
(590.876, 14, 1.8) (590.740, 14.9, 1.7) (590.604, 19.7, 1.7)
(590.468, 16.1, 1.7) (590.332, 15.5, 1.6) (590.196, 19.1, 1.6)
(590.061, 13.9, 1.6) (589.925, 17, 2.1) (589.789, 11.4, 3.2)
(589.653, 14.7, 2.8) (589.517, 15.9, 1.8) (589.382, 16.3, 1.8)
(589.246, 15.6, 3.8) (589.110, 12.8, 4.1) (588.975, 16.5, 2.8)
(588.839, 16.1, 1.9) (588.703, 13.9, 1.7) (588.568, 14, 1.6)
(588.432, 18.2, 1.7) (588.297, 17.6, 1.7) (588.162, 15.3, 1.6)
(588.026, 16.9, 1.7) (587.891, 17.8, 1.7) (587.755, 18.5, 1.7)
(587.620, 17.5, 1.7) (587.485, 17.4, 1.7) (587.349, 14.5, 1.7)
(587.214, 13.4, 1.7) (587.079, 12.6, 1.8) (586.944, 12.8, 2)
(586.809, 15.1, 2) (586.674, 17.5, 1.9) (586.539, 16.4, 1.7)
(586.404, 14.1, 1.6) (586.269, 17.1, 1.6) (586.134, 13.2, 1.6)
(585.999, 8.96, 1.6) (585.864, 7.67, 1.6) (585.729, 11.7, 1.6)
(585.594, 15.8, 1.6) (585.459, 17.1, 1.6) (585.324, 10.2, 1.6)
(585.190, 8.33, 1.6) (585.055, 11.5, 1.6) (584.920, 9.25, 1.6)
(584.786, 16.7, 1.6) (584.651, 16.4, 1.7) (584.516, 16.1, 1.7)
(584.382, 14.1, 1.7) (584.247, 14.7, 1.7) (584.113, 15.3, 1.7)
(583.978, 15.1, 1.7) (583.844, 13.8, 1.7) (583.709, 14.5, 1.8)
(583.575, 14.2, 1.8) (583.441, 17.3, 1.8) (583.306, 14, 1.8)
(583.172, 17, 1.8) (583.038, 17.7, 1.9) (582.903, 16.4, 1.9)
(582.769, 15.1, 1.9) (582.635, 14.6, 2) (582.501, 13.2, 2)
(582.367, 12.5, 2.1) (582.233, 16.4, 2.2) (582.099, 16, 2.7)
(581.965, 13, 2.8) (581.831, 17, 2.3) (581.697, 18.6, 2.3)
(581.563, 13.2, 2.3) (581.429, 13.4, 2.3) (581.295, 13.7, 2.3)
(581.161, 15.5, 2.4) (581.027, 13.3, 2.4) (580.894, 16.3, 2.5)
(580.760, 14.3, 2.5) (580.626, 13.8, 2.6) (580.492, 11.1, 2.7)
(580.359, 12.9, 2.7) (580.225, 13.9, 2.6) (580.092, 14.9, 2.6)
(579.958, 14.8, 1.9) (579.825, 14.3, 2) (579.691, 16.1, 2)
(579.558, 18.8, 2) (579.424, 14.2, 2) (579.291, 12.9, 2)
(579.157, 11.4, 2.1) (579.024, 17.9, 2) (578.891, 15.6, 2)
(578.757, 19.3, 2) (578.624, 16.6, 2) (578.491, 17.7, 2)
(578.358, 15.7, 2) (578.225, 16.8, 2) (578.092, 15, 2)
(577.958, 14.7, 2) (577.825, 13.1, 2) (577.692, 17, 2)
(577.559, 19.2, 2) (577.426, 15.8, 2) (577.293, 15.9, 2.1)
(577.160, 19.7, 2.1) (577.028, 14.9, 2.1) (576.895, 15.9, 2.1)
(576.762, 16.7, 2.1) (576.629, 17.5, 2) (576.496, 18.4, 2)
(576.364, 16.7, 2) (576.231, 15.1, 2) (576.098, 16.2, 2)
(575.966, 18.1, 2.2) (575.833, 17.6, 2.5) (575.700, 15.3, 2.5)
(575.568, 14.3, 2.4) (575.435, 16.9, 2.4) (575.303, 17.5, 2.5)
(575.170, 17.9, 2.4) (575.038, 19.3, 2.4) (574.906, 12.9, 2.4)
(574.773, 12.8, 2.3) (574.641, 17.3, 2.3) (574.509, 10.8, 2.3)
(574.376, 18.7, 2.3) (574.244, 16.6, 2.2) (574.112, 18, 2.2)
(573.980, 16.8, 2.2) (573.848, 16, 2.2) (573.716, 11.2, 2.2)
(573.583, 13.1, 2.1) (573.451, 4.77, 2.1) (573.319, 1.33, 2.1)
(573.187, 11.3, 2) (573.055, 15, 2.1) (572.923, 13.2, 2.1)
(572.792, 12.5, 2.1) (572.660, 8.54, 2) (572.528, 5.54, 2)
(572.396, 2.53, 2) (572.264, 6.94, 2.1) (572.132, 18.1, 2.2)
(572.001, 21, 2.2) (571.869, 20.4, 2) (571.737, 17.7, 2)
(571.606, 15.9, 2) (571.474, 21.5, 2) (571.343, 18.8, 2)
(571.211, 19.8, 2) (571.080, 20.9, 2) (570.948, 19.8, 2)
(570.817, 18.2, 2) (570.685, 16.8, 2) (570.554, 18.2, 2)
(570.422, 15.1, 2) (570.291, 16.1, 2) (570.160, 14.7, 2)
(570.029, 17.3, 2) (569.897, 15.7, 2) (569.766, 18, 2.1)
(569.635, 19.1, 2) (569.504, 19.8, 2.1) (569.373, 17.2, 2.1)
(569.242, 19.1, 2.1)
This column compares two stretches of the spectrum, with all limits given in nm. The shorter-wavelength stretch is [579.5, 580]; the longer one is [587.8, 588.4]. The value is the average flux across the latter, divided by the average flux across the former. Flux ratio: 1.06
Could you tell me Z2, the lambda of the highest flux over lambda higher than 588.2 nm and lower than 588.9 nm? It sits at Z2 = 588.432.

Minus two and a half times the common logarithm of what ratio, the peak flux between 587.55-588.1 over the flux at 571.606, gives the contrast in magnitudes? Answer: -0.16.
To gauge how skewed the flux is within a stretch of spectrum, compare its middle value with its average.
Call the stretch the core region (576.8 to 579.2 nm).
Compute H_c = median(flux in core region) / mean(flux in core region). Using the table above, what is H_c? 0.98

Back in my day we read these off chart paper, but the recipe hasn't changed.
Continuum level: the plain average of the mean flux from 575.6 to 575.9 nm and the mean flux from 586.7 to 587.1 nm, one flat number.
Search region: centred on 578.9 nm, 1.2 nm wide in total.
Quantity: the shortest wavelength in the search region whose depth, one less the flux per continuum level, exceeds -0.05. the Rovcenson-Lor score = 578.358 nm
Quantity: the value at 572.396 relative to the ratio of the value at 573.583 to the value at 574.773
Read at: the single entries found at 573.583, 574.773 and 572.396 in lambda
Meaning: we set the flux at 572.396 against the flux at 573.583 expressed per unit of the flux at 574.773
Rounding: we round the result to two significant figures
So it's 2.5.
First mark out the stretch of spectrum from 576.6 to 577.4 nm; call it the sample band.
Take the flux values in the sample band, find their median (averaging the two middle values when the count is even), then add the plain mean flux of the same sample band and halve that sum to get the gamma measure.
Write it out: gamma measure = 16.5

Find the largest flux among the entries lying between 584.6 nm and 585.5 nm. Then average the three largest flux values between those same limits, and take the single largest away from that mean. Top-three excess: -0.37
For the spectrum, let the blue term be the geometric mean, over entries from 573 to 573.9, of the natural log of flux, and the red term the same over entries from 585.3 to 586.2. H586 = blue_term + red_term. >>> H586 4.19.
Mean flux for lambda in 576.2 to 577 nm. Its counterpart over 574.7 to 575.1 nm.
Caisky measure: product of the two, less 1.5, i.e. 249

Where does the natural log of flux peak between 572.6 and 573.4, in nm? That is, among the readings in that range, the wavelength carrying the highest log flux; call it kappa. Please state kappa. 573.055 nm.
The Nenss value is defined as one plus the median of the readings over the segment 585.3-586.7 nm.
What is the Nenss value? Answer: 15.1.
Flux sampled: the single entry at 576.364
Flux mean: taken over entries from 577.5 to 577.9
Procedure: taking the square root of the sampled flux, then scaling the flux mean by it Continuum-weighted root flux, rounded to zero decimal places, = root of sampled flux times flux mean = 67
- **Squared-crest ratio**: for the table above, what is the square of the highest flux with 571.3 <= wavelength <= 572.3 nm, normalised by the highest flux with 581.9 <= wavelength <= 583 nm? 28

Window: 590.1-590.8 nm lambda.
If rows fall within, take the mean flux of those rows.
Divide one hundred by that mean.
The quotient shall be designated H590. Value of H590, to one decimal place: 5.9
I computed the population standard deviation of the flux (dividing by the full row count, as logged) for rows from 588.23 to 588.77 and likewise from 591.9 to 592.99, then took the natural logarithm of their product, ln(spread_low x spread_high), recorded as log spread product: 1.19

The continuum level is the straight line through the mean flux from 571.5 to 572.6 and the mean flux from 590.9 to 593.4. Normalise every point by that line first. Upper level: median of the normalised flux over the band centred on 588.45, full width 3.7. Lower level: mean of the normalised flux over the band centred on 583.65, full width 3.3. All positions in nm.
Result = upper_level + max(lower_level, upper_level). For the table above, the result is 1.94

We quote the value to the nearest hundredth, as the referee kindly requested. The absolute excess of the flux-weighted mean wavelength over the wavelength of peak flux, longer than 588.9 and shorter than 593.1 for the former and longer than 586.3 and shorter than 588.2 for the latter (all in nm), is 3.32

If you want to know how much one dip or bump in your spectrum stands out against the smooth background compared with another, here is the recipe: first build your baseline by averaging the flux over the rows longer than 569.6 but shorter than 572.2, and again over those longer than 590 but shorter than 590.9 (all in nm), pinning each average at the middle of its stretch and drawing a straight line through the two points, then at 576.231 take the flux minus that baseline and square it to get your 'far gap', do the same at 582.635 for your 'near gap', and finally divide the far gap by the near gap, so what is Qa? 1.1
